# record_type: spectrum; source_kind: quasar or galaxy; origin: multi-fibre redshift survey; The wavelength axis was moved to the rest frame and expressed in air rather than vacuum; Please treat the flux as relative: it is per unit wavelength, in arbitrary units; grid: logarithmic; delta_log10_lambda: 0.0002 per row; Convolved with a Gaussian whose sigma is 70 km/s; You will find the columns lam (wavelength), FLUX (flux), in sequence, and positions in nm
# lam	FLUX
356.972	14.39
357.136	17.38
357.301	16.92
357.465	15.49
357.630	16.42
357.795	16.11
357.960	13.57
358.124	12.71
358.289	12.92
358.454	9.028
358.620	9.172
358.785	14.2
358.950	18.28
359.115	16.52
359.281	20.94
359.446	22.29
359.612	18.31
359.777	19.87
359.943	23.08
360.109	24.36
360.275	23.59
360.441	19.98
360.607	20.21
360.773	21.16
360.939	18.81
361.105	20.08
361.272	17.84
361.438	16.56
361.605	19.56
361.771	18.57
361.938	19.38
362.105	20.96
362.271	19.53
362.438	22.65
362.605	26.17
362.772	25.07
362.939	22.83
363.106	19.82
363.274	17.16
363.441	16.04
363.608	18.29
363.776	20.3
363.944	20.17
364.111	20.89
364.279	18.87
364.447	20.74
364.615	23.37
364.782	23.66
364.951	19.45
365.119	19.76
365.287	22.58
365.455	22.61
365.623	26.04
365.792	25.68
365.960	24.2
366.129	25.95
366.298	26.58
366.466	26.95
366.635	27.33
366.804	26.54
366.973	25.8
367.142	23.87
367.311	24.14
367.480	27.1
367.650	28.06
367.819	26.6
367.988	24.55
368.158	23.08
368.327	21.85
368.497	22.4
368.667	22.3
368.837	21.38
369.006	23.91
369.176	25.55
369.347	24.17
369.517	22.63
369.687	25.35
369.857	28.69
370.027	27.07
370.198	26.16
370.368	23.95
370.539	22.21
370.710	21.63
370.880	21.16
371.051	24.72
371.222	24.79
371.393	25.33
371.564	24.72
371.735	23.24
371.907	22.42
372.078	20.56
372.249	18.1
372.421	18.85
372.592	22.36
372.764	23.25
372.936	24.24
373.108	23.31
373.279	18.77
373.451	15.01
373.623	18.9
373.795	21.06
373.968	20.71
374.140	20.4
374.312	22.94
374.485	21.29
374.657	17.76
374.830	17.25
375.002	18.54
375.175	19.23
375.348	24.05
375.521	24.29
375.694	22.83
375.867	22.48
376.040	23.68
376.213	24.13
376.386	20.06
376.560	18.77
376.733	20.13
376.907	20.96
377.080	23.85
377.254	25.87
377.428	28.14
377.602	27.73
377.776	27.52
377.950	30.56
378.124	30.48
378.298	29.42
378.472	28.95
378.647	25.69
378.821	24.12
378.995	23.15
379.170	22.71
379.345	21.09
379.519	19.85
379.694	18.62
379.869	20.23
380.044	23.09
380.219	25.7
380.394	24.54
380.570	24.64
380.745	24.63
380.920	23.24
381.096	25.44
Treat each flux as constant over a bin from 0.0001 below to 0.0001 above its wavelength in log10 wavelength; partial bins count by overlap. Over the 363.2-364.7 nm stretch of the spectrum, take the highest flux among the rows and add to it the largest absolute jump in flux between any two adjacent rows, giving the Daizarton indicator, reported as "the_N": 26.0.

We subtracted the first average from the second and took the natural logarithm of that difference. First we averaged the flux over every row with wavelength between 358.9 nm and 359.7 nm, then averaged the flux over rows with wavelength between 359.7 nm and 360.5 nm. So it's 1.07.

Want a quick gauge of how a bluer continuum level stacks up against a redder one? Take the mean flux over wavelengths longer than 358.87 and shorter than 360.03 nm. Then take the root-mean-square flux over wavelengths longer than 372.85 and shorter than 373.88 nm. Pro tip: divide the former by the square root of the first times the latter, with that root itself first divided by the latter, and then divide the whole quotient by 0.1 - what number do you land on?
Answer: 202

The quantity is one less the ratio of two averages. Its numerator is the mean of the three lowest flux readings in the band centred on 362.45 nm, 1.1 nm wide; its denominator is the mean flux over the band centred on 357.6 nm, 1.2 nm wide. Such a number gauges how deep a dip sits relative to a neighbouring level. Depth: -0.29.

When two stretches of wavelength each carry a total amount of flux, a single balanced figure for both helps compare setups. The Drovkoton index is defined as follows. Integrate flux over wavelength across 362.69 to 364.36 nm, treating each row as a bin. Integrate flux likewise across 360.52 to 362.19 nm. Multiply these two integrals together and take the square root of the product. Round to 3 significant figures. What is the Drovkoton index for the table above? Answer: 32.8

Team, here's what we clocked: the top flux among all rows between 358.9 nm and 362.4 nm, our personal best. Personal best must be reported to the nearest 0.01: 24.36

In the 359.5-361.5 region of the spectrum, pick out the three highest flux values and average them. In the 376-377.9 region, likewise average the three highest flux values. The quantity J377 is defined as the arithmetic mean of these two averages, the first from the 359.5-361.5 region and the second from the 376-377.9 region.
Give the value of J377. 26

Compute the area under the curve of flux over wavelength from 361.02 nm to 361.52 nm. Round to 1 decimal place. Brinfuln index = 9.1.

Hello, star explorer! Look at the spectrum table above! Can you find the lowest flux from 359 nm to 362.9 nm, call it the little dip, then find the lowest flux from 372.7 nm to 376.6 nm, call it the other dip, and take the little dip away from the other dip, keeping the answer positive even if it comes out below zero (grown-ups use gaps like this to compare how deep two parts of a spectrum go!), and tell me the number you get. 1.5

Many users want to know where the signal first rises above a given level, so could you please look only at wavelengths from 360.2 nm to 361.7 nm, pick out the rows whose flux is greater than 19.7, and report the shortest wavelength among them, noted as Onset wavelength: 360.275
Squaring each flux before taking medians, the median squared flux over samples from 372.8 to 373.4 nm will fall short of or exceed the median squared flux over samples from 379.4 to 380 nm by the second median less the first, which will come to -149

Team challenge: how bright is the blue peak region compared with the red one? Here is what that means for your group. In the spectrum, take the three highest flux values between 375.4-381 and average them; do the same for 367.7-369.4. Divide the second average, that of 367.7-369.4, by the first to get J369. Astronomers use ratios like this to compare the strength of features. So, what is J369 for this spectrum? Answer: 0.85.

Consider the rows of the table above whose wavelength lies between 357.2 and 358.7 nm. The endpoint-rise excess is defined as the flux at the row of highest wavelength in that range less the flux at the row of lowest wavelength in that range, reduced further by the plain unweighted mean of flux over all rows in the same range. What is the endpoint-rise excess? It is -21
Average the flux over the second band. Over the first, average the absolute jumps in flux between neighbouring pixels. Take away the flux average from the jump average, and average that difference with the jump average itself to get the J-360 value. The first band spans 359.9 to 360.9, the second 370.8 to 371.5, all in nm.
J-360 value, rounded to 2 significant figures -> -11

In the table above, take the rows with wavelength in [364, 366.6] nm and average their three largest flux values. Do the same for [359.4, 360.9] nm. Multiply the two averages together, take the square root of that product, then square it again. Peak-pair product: 628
